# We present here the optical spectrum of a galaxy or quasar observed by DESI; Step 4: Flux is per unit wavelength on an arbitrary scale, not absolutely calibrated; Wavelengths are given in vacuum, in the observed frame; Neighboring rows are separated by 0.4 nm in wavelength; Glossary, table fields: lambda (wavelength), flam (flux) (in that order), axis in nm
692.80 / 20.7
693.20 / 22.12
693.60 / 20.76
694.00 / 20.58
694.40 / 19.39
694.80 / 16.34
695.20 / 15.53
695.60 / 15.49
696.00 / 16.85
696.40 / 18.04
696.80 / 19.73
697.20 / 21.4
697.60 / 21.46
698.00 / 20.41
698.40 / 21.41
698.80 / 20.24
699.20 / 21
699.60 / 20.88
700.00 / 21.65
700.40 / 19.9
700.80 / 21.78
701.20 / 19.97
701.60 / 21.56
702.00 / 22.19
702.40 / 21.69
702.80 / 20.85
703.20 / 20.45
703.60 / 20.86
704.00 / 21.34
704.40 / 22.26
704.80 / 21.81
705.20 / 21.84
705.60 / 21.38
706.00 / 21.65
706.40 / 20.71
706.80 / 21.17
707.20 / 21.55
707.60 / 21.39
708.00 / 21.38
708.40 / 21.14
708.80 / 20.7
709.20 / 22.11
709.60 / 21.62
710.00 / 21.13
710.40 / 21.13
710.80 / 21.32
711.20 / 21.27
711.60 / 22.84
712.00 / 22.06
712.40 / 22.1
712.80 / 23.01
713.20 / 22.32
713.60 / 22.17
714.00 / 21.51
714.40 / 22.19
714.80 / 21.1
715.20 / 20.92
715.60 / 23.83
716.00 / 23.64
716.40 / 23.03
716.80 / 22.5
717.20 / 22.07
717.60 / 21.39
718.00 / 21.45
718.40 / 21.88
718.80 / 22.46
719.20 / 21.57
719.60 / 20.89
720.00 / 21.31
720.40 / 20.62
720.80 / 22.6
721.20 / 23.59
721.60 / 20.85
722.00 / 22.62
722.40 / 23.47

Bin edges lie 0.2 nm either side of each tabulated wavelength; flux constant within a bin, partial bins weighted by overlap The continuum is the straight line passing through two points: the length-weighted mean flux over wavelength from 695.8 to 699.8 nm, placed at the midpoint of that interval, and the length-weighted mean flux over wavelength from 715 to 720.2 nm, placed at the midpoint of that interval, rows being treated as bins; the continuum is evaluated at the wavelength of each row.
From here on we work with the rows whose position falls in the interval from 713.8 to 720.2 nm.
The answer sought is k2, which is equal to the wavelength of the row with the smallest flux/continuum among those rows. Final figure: 719.60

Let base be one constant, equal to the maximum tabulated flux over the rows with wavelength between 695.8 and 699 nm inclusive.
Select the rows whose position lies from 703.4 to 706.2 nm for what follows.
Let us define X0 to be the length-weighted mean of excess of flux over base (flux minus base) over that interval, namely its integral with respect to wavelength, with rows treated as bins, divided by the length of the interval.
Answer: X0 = 0.1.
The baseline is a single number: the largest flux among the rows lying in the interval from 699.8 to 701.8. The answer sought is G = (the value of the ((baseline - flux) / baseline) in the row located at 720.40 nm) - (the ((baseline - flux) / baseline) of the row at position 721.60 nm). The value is 0.01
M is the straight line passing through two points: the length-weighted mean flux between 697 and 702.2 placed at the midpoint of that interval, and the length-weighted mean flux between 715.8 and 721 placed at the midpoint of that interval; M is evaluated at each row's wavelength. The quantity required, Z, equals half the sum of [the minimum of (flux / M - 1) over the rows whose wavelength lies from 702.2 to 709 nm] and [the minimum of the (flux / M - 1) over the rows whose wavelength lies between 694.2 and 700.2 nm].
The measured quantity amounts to -0.15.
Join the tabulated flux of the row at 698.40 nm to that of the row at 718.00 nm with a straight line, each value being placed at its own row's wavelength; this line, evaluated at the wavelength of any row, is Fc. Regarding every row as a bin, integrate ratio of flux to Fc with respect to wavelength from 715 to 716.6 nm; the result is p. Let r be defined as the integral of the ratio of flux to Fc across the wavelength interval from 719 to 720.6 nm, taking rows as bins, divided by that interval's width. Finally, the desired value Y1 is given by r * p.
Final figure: 1.68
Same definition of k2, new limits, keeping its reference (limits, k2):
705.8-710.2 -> 708.80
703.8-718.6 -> 715.20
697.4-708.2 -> 701.20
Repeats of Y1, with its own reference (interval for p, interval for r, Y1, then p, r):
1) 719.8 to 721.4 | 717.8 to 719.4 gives 1.67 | 1.64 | 1.02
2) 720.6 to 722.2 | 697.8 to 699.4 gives 1.62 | 1.67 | 0.97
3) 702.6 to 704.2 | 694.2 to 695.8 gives 1.22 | 1.56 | 0.78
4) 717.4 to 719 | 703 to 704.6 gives 1.61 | 1.63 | 0.99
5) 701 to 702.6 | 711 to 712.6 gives 1.64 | 1.60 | 1.03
